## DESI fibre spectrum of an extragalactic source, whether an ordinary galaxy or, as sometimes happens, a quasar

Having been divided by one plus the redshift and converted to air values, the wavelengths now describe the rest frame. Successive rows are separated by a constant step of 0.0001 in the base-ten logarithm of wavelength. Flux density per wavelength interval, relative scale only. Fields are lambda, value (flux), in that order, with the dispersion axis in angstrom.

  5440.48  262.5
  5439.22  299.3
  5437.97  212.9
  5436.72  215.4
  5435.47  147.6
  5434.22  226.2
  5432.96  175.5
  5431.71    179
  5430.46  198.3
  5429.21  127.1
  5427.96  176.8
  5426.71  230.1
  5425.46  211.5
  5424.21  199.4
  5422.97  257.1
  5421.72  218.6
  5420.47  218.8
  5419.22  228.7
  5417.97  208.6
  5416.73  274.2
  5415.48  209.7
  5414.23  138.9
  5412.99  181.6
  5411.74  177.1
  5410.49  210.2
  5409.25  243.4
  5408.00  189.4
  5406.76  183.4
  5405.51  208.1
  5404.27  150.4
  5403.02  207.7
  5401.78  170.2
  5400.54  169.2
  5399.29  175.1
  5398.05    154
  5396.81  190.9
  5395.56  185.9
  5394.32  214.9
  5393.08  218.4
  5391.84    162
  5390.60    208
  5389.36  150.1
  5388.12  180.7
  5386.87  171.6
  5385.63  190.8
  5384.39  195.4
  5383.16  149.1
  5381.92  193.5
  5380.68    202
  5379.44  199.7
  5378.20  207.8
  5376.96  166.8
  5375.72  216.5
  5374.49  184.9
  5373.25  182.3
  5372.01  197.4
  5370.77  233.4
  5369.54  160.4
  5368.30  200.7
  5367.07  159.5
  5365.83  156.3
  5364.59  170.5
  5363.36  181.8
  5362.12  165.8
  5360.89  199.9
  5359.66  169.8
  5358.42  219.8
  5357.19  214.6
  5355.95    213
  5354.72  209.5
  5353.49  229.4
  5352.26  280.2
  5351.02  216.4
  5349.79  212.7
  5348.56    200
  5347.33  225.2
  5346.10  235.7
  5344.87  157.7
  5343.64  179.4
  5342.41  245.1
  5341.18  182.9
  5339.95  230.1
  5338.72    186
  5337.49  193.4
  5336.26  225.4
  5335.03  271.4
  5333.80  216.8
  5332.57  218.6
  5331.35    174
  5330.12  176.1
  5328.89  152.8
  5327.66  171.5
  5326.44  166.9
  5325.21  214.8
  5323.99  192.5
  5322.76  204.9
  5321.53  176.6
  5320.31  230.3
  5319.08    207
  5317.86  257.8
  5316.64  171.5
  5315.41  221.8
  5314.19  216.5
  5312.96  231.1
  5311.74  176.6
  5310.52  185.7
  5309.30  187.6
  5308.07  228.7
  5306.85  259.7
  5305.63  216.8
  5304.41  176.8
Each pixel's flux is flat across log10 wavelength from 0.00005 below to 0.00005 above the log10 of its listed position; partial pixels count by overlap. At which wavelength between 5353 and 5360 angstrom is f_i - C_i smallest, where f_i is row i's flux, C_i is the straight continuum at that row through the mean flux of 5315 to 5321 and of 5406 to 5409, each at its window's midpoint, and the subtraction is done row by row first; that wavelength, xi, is 5359.66 angstrom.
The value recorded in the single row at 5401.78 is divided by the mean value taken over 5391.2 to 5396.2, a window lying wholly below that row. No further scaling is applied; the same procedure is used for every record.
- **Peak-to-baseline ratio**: 0.87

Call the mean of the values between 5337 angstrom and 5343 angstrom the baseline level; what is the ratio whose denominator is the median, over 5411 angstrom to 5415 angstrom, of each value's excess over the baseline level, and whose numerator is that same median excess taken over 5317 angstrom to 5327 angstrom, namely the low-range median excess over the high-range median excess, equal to 0.05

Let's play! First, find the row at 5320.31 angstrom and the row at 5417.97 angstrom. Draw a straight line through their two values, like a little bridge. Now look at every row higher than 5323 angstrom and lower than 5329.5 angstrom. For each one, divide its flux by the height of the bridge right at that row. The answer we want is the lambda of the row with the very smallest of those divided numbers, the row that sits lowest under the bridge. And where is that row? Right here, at 5328.89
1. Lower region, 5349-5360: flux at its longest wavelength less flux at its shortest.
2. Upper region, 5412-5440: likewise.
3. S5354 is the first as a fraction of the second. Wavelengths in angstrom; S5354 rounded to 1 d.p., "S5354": -0.4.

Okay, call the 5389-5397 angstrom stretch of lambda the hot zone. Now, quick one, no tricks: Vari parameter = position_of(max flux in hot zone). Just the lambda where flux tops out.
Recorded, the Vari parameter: 5393.08 angstrom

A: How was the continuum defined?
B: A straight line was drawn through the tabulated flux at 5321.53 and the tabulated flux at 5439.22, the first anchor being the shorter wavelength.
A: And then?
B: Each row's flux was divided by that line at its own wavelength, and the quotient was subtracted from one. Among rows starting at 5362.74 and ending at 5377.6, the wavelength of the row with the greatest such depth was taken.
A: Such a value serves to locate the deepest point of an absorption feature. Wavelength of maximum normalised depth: 5365.83 angstrom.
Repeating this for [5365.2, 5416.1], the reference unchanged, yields 5414.23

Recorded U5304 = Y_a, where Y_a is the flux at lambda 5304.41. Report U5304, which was 176.8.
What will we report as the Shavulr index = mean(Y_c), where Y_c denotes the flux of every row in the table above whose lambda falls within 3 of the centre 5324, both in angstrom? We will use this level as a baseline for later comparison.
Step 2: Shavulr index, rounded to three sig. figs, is 191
